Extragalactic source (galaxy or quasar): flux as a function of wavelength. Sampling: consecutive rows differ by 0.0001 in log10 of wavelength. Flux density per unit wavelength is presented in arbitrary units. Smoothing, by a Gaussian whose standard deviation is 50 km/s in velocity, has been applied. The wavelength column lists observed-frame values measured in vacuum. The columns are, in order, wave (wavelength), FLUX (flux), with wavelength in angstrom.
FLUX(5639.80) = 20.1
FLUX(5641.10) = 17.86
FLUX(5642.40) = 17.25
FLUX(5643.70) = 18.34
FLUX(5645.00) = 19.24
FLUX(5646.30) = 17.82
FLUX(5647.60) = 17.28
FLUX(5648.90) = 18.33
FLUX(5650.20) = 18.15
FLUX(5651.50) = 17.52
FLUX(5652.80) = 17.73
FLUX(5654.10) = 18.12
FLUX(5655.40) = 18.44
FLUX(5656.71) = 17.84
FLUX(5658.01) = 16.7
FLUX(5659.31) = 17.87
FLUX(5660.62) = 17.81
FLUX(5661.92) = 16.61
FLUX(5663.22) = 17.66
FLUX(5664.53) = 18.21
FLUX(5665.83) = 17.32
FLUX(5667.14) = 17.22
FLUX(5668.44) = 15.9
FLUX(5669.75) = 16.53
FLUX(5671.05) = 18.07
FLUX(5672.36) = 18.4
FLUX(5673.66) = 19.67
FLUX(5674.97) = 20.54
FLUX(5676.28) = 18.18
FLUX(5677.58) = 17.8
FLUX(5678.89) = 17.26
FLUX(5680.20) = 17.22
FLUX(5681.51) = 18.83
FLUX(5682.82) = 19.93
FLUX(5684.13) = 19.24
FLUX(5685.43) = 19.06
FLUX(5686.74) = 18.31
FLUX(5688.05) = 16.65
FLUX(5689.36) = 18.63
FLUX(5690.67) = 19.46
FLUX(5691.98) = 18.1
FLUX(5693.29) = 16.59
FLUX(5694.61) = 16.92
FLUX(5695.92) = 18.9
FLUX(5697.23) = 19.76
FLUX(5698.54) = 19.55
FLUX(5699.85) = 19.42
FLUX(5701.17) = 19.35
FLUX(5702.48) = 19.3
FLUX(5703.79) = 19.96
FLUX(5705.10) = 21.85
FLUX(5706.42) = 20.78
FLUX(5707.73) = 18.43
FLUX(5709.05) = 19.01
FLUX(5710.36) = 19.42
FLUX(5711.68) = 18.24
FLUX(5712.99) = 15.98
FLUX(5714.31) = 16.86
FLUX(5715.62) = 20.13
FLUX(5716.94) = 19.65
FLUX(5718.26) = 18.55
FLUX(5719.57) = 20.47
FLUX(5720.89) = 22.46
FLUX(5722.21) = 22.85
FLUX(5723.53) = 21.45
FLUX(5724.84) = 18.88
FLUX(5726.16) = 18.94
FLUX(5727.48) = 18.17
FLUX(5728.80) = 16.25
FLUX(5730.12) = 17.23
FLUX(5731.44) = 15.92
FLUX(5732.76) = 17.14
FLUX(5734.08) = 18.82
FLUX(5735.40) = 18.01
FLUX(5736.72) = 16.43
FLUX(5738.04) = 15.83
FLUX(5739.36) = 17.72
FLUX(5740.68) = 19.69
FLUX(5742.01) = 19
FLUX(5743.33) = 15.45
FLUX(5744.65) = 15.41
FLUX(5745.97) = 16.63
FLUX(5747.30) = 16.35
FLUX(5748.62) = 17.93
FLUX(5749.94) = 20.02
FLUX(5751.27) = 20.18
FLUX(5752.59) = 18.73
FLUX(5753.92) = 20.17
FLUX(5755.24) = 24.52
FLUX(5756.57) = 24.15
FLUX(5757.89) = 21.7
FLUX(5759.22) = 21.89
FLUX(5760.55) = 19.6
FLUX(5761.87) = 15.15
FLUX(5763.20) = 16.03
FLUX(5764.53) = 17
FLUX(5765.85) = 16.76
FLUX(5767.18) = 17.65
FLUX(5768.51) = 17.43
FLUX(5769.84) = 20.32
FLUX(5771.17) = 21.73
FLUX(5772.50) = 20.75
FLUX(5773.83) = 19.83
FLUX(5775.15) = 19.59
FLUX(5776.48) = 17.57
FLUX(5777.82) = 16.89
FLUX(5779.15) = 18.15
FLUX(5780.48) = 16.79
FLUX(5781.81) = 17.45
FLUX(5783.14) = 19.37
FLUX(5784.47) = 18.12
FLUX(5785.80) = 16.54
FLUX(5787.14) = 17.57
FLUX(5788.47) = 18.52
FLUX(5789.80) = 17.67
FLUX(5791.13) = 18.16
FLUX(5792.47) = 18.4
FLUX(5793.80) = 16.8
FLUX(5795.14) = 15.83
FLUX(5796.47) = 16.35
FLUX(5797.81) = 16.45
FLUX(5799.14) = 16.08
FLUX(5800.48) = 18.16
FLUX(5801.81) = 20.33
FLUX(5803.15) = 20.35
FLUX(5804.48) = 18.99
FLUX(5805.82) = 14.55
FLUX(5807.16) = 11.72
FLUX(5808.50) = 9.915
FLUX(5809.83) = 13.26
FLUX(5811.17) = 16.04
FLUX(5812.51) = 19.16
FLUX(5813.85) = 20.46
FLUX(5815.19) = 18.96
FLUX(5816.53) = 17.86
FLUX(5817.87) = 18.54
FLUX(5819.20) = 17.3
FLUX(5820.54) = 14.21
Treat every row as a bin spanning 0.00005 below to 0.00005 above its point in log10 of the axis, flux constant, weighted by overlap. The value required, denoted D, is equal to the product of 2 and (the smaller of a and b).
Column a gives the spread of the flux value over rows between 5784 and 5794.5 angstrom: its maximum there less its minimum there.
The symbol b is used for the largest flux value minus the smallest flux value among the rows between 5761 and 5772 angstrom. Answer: 3.96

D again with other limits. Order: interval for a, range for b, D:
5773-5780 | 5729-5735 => 5.80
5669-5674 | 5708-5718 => 6.28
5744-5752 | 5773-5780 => 5.88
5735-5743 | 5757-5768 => 7.72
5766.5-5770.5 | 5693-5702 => 5.78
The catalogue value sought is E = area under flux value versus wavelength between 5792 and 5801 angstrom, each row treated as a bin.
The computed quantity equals 151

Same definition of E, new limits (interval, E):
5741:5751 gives 174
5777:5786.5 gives 167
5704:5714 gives 191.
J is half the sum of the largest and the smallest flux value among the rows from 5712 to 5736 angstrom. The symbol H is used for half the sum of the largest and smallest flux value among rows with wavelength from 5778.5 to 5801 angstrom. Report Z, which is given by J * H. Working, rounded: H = 17.6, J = 19.4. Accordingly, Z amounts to 341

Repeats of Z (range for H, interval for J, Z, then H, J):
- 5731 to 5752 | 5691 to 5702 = 323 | 17.8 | 18.2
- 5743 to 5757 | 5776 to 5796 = 351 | 20.0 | 17.6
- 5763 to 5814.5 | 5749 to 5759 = 342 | 15.8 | 21.6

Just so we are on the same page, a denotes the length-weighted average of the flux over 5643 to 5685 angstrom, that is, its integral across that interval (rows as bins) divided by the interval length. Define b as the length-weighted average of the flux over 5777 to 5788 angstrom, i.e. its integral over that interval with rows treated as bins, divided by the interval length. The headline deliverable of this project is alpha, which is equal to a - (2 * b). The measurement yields -17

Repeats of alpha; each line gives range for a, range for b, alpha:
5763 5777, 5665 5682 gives -17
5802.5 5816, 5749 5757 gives -26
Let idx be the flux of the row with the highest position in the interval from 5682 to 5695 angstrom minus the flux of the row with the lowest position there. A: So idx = -3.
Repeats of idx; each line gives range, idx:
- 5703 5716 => 0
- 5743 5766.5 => 1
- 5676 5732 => -2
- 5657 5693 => 1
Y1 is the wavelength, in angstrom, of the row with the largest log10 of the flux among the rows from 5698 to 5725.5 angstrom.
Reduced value 5722.21 angstrom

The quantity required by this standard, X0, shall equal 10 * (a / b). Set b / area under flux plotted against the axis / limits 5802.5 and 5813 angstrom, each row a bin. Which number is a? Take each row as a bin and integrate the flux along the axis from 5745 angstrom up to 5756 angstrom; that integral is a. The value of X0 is 13.1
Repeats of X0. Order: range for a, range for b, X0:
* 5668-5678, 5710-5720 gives 9.8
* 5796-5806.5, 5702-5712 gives 9.4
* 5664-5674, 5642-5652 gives 9.8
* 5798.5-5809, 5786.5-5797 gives 9.4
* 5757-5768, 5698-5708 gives 10.1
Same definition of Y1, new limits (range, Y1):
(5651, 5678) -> 5674.97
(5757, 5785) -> 5759.22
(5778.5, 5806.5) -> 5803.15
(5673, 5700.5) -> 5674.97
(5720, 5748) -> 5722.21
